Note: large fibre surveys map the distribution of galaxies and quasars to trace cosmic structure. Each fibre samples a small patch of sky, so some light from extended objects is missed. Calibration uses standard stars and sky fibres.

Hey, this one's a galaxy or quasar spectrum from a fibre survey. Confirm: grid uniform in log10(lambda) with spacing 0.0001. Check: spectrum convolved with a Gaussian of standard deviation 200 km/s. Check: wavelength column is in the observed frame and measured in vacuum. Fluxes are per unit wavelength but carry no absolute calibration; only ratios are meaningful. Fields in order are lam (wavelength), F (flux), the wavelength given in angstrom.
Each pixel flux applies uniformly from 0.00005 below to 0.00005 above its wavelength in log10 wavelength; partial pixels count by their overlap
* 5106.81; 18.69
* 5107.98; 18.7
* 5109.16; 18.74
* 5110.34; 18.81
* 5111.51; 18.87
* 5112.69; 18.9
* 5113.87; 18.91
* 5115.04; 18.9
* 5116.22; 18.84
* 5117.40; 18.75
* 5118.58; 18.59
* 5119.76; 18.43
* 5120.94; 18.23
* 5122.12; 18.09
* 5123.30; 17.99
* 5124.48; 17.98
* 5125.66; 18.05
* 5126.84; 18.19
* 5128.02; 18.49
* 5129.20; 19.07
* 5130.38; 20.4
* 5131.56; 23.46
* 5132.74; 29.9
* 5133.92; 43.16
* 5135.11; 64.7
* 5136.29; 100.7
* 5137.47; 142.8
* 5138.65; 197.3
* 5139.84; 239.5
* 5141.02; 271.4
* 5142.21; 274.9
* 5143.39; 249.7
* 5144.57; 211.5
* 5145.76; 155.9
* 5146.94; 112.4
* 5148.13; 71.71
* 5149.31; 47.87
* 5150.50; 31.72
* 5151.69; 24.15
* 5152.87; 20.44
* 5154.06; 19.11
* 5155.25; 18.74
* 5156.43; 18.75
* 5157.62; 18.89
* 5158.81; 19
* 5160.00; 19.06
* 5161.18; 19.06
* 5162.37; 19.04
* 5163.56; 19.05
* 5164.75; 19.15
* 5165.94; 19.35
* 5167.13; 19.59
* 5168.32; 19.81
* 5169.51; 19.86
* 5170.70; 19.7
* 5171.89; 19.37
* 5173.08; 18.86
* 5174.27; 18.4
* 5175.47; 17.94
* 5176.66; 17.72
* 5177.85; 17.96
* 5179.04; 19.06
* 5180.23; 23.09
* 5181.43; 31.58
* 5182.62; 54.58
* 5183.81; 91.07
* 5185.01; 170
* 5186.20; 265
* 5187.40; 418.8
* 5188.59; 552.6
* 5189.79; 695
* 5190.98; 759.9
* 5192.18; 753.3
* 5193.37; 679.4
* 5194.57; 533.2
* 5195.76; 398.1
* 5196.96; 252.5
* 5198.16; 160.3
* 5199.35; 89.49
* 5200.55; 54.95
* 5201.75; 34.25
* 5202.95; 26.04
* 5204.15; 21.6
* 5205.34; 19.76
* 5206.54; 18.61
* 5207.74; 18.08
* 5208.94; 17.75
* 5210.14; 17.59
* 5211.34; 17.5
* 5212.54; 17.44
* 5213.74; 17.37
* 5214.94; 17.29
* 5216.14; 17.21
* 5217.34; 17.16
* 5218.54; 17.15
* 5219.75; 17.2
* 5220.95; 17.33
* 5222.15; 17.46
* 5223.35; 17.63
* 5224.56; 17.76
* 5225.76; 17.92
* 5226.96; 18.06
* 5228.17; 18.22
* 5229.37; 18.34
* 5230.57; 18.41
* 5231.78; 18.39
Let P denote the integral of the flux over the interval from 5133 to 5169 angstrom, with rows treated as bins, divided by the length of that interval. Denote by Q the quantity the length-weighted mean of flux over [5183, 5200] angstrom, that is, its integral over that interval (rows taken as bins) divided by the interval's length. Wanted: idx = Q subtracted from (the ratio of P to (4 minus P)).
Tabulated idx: -411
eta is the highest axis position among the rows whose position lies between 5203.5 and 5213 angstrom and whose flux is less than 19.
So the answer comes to 5212.54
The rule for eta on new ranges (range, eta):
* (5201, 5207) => 5206.54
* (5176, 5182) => 5177.85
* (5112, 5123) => 5122.12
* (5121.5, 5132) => 5128.02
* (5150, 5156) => 5155.25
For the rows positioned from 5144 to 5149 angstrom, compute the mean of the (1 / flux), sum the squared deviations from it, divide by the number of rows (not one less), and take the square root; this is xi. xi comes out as 0.003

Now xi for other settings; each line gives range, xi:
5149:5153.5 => 0.011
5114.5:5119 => 0.000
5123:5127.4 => 0.000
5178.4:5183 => 0.013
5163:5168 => 0.001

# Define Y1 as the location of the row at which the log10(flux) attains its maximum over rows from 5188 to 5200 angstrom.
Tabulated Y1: 5190.98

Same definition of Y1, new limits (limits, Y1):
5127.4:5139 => 5138.65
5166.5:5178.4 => 5169.51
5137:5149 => 5142.21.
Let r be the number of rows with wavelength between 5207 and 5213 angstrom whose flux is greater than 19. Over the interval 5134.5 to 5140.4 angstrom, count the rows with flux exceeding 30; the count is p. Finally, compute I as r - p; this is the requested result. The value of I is -5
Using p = 5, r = 0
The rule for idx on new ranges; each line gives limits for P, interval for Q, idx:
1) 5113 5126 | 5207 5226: -19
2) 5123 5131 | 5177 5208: -239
